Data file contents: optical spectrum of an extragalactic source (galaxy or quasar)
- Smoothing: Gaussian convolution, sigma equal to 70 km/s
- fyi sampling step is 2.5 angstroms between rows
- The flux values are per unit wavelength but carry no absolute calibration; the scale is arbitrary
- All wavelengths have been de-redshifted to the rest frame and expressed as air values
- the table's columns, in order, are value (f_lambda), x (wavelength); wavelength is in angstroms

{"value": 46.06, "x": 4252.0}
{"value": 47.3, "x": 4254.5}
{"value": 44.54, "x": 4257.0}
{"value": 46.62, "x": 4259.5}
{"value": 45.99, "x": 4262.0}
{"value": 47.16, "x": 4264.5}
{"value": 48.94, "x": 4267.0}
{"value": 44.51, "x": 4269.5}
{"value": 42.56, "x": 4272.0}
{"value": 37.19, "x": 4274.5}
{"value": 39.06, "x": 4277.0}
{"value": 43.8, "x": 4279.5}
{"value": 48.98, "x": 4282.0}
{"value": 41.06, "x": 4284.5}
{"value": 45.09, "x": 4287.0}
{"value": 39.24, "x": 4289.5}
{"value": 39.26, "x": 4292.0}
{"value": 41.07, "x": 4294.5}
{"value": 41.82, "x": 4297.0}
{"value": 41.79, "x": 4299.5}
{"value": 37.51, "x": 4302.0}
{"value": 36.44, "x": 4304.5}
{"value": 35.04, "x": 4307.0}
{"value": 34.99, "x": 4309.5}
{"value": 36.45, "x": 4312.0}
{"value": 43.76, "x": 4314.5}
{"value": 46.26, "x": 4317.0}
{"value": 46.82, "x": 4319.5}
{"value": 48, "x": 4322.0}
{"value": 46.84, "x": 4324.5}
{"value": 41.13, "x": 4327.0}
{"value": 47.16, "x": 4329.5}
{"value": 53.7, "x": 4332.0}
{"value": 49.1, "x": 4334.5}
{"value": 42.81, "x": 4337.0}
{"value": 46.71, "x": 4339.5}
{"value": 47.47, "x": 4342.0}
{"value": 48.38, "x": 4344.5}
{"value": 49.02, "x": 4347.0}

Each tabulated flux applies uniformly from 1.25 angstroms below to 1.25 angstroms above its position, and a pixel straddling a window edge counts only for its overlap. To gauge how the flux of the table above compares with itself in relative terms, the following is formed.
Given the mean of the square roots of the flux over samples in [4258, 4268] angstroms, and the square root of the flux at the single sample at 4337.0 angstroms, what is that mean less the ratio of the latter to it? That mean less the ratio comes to 5.9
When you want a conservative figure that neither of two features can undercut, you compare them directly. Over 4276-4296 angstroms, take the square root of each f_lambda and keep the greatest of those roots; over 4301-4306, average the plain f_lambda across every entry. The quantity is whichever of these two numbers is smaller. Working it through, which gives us 7.00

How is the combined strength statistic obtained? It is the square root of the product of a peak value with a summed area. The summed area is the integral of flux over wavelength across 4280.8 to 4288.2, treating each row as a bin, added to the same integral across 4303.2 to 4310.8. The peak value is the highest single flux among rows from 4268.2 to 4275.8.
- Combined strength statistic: 164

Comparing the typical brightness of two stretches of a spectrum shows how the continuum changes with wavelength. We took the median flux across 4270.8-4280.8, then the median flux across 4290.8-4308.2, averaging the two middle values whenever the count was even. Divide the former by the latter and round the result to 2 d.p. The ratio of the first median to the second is 1.04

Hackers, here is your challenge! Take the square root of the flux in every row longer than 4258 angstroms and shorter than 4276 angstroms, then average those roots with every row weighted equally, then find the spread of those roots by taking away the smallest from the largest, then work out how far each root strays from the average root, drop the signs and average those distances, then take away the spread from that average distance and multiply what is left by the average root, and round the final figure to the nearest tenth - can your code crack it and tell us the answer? -4.6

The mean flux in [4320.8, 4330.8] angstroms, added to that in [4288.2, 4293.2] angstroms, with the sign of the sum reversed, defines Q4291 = -85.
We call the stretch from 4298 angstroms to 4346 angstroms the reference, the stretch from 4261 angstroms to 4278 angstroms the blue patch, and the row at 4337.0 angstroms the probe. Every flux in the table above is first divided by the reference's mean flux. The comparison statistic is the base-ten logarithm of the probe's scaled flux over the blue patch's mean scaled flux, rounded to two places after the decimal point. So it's -0.01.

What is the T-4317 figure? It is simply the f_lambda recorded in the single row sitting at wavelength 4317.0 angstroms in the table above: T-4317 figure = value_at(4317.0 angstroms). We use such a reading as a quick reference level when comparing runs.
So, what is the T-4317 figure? 46.26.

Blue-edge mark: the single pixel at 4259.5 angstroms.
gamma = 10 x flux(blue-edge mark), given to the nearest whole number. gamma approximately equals 466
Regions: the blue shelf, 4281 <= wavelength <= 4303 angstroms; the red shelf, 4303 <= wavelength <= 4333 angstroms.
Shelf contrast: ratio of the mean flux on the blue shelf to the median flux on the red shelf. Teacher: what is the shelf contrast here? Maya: 0.93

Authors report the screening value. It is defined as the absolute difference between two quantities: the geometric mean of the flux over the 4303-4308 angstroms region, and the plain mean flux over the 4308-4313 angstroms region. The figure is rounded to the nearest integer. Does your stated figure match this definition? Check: 0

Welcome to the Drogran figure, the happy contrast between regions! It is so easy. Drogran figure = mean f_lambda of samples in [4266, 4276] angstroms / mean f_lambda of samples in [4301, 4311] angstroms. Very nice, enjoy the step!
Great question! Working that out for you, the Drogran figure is 1.20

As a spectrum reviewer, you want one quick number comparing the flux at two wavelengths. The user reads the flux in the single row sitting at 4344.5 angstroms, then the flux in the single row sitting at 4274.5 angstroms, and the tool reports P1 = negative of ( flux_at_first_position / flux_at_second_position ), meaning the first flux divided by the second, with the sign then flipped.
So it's -1.30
